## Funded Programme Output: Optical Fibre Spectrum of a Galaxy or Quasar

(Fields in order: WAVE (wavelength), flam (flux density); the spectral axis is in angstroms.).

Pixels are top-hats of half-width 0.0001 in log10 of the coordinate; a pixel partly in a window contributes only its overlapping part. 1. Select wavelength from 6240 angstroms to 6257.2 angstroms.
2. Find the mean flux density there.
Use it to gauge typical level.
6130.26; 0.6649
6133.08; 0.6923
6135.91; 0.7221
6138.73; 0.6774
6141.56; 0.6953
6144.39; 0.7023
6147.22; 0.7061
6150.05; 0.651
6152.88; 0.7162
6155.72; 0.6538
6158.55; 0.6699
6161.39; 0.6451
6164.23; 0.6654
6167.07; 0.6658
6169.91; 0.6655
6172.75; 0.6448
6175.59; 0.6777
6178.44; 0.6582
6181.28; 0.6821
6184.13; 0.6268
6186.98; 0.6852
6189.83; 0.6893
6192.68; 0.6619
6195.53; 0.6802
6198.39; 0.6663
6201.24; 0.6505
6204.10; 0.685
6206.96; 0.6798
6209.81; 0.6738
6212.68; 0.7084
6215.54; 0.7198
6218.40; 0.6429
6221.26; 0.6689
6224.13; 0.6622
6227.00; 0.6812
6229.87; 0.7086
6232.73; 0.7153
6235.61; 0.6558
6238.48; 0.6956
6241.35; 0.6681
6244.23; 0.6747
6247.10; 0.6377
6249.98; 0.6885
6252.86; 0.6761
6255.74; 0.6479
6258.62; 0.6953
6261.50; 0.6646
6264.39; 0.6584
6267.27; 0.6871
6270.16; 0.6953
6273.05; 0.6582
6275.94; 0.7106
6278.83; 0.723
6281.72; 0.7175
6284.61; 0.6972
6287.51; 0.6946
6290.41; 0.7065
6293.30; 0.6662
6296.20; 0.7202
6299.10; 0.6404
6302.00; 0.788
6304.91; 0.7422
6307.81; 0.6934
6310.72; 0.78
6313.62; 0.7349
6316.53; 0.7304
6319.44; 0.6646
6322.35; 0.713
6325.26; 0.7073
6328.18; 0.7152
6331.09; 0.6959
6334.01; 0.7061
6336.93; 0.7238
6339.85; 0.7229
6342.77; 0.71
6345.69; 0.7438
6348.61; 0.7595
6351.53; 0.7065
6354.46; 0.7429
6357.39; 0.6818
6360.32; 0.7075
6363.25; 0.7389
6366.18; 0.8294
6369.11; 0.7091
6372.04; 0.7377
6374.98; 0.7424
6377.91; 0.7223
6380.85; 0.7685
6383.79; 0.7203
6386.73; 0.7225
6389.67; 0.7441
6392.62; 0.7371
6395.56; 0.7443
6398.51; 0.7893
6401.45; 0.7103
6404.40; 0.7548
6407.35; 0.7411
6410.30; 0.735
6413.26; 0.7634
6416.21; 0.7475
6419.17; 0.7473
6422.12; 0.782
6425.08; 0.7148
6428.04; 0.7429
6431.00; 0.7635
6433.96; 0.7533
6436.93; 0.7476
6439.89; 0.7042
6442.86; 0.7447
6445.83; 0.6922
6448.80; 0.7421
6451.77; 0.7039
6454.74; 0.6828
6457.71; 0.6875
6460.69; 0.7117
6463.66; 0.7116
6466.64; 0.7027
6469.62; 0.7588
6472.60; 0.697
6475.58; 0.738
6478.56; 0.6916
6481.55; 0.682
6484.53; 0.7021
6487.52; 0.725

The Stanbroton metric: 0.665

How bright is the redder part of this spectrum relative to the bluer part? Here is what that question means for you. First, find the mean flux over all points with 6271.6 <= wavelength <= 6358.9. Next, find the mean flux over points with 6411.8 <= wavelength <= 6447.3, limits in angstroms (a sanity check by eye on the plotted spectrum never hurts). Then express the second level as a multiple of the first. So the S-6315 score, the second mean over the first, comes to 1.04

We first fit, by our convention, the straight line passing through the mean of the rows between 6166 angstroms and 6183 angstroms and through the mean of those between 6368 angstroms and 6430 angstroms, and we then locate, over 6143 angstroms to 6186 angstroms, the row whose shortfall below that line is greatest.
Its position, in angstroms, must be 6184.13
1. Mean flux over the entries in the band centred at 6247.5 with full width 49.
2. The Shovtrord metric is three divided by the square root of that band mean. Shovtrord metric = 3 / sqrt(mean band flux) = 3.65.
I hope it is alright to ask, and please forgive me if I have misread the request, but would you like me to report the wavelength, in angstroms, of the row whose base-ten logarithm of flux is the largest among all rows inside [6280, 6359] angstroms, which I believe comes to 6302.00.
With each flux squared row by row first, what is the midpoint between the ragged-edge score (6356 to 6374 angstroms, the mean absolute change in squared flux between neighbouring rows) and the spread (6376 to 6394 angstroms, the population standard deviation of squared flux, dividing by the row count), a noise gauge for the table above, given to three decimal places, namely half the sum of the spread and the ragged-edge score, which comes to 0.058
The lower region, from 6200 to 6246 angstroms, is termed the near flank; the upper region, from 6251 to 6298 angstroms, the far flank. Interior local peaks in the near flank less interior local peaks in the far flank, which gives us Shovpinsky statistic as 1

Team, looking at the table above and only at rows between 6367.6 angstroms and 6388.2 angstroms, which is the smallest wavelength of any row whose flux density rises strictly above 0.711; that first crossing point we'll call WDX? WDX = 6372.04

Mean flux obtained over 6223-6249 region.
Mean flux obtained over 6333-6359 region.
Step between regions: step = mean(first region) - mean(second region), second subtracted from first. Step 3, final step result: -0.044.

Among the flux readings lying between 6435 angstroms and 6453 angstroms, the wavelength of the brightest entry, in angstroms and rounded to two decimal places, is 6436.93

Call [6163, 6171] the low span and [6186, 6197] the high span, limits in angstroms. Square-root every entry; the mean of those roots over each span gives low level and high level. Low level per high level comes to 0.990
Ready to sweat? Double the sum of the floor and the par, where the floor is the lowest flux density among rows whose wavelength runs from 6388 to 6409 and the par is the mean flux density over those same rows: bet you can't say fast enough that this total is 2.91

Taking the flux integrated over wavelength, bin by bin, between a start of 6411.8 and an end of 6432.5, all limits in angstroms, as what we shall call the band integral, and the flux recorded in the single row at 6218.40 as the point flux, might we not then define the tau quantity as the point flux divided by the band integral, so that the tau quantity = 0.0413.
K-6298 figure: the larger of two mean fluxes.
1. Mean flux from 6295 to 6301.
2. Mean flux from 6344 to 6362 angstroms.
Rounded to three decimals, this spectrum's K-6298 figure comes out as 0.724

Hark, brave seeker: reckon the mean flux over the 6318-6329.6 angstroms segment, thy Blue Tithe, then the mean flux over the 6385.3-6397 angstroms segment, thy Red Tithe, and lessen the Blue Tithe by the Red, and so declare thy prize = -0.037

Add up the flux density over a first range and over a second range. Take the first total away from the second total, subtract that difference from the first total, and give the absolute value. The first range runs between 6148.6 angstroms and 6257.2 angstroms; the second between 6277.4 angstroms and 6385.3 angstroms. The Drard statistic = 24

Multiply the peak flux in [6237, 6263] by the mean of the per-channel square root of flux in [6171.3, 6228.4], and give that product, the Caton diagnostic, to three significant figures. 0.570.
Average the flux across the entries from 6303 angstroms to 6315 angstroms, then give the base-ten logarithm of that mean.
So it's -0.13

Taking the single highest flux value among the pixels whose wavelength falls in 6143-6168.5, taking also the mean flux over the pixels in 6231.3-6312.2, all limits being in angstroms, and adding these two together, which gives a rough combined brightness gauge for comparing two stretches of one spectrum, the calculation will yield 1.41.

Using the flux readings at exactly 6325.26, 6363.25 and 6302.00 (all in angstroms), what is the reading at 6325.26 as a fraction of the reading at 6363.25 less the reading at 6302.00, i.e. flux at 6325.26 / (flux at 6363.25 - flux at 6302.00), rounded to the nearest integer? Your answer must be -14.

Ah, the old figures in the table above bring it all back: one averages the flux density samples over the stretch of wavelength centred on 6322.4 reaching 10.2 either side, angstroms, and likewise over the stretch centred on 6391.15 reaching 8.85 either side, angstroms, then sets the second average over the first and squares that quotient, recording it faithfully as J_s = 1.10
